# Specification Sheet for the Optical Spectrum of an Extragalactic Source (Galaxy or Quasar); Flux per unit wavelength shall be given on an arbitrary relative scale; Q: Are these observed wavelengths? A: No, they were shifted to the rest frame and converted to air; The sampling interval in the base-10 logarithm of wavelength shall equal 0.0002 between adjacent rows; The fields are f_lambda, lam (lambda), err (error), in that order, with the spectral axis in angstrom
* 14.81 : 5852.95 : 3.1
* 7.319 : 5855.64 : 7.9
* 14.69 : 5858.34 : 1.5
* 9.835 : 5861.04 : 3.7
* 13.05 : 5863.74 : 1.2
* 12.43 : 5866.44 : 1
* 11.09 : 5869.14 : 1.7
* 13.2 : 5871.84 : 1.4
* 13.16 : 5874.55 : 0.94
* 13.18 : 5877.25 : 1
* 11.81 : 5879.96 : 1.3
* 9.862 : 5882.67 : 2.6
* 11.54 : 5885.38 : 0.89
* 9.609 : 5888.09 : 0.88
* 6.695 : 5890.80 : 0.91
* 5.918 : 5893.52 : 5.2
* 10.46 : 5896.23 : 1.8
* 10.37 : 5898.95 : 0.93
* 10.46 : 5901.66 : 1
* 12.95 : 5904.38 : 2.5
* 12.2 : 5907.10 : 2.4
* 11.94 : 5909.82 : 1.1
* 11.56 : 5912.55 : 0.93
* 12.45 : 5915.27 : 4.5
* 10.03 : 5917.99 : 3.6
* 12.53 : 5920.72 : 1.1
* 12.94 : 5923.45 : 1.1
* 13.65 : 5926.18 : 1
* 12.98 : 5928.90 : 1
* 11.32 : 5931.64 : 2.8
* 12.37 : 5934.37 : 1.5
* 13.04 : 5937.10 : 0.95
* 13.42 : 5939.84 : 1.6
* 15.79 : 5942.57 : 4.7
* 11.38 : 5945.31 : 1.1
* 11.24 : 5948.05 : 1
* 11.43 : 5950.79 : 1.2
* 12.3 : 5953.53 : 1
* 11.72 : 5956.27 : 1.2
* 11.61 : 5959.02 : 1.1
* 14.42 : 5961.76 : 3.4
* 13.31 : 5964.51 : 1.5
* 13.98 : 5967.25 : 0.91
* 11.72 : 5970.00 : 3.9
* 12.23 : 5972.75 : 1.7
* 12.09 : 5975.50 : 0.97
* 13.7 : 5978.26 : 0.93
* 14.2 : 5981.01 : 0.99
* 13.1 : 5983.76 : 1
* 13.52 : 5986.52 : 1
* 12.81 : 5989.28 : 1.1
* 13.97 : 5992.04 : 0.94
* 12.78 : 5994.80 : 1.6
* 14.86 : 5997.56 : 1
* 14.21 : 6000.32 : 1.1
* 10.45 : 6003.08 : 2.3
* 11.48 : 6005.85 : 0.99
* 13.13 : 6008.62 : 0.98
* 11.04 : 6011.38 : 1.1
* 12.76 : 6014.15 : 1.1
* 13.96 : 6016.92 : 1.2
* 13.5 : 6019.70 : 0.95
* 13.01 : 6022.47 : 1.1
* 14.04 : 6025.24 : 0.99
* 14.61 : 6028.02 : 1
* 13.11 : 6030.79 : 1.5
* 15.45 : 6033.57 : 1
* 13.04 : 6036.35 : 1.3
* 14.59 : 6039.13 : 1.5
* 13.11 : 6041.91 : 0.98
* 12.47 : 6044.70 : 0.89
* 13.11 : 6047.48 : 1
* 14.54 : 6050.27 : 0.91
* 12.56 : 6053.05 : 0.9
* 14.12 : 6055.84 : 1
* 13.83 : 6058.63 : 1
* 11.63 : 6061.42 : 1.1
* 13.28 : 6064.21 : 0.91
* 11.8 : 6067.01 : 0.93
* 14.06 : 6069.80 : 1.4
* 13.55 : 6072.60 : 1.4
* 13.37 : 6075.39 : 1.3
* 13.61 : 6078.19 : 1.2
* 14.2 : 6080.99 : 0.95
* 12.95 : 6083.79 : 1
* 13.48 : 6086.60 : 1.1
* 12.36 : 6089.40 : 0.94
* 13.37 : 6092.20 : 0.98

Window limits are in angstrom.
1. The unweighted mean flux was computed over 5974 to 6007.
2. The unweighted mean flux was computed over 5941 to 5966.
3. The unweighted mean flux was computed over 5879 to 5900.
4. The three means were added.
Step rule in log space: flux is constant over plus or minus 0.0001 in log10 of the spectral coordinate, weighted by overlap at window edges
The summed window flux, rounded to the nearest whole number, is 35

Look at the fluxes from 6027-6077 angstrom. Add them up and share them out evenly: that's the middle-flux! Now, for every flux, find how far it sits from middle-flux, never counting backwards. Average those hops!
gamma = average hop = 0.79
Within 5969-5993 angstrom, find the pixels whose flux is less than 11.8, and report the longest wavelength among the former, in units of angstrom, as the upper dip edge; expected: 5970.00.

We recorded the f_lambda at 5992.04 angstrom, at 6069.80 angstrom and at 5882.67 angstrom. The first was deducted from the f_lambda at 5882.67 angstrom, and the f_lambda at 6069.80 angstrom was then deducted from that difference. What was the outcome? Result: -18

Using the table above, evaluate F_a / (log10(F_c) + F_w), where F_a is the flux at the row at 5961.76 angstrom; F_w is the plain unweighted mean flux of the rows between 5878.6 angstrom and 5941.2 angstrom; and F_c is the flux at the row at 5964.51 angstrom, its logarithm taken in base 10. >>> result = 1.16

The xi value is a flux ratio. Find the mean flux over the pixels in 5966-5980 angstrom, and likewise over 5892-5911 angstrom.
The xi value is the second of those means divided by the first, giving 0.83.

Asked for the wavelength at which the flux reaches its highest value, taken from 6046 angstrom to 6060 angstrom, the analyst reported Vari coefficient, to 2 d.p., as 6050.27 angstrom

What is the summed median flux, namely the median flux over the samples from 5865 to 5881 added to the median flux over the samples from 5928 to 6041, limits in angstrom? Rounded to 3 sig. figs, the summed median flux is 25.8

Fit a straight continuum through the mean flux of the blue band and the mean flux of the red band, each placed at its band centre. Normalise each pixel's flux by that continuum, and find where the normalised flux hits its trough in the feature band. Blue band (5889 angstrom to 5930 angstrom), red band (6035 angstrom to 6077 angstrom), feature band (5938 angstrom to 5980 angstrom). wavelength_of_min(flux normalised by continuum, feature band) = 5948.05 angstrom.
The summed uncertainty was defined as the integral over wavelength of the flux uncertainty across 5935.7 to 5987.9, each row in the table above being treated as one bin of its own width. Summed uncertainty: 83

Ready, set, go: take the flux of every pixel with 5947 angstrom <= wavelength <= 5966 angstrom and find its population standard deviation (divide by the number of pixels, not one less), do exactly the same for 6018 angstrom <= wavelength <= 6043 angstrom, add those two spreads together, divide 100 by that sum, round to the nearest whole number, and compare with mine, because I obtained 52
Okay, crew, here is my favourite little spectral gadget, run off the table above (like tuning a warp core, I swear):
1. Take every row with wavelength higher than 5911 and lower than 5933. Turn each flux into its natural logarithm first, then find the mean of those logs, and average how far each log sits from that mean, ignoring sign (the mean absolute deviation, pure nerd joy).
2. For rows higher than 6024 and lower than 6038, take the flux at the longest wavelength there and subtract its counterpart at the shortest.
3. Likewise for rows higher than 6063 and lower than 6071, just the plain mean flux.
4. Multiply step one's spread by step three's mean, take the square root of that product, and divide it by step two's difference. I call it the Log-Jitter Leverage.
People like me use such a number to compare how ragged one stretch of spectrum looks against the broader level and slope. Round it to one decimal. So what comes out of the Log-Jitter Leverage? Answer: -1.0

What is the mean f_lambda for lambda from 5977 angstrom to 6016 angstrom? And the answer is 13.0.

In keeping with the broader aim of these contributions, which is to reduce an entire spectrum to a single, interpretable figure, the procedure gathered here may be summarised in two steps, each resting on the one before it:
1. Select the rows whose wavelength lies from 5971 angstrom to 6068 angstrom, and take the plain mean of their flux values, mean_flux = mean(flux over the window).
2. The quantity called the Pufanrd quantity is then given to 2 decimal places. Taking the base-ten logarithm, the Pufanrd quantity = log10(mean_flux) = 1.12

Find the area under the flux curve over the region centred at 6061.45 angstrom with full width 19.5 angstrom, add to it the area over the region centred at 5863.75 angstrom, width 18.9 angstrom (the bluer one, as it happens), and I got 475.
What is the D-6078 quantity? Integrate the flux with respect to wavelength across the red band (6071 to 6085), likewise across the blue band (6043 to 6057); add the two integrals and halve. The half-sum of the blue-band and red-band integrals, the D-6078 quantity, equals 188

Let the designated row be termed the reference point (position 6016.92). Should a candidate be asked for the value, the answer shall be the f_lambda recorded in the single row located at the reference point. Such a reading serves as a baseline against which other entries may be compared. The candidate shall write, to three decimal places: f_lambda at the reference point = 13.960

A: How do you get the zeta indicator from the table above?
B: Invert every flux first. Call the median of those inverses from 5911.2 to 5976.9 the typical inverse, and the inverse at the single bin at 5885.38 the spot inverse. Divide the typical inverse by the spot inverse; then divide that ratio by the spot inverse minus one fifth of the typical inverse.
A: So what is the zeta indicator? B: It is 13.3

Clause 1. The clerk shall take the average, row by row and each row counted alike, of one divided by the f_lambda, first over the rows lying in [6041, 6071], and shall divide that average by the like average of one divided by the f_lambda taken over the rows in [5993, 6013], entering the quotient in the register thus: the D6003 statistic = 0.95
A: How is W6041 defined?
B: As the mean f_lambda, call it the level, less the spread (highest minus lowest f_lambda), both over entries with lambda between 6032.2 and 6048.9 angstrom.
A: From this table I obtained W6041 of 10.6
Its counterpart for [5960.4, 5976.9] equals 10.3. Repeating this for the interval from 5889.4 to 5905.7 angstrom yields 2.4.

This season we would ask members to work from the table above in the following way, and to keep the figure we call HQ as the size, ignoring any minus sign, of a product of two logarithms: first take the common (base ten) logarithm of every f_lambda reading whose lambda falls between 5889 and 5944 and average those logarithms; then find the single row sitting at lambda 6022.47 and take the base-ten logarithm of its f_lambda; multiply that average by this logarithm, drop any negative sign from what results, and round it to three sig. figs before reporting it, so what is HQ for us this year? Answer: 1.18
